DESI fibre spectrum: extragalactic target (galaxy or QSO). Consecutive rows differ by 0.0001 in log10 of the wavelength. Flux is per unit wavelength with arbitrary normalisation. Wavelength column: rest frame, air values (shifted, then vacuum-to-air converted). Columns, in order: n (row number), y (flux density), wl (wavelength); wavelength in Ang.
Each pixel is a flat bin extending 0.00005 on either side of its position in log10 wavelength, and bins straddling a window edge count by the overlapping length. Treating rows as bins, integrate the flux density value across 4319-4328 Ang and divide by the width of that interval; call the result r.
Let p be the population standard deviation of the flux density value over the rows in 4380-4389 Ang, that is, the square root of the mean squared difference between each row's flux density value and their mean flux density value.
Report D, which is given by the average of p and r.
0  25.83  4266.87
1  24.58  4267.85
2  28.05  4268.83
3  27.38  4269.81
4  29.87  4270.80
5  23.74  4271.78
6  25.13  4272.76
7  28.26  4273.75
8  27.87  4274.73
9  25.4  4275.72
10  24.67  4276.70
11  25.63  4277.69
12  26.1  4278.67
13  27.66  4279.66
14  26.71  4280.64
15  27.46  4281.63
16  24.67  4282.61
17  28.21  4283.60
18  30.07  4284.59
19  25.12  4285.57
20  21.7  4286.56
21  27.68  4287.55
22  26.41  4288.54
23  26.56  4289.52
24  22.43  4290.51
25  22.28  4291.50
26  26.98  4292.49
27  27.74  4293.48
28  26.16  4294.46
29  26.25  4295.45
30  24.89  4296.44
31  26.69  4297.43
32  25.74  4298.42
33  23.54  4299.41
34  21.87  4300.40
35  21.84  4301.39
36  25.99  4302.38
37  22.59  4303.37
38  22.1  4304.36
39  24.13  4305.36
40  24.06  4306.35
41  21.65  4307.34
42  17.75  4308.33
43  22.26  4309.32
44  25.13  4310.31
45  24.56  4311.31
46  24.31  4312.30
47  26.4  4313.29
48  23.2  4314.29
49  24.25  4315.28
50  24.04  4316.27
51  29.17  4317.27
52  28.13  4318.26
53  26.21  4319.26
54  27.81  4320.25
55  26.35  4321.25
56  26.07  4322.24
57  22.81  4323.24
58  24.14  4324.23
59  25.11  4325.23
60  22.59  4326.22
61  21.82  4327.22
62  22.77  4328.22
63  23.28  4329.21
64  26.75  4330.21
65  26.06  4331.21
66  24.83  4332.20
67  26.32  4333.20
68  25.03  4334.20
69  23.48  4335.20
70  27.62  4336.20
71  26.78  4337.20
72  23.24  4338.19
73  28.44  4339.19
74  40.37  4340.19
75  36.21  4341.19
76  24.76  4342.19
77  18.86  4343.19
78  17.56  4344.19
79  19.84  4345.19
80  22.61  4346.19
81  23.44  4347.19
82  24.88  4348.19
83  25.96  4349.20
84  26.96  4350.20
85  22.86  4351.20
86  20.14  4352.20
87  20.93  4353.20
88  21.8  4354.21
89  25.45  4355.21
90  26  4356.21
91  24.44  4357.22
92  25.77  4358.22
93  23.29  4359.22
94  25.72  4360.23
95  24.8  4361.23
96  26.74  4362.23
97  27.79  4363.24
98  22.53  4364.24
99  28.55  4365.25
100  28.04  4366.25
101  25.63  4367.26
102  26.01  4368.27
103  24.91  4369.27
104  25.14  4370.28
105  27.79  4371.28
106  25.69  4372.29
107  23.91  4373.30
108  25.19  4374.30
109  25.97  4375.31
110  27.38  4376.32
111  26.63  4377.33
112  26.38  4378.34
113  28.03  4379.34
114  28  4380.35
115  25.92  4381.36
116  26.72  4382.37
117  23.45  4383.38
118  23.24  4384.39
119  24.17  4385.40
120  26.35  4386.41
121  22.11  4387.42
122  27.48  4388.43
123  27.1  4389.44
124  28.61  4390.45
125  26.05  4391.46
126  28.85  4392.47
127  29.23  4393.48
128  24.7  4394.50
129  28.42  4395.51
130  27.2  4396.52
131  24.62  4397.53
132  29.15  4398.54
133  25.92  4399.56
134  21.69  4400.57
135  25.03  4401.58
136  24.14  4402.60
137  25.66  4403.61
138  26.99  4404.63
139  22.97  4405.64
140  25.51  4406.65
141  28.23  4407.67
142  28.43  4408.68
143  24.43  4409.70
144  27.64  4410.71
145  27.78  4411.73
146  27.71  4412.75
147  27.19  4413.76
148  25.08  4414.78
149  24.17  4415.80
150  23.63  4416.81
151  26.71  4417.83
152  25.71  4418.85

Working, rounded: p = 2.0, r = 24.7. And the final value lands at 13.3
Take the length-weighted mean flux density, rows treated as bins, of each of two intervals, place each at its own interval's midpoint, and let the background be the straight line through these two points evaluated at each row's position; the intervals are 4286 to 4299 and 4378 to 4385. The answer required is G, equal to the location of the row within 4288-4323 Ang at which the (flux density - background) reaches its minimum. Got 4308.33 Ang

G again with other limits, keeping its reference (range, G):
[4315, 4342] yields 4327.22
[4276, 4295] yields 4286.56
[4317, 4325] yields 4323.24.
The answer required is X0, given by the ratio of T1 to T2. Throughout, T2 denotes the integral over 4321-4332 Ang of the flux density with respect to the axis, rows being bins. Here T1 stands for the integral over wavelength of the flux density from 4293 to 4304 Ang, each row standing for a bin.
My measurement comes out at 1.02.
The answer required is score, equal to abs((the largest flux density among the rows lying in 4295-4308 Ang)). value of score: 26.7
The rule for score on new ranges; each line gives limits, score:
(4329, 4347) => 40.4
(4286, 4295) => 27.7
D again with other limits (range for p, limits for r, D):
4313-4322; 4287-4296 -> 13.9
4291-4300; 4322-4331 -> 12.8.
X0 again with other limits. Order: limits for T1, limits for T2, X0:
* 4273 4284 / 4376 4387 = 1.02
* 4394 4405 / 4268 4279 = 0.97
